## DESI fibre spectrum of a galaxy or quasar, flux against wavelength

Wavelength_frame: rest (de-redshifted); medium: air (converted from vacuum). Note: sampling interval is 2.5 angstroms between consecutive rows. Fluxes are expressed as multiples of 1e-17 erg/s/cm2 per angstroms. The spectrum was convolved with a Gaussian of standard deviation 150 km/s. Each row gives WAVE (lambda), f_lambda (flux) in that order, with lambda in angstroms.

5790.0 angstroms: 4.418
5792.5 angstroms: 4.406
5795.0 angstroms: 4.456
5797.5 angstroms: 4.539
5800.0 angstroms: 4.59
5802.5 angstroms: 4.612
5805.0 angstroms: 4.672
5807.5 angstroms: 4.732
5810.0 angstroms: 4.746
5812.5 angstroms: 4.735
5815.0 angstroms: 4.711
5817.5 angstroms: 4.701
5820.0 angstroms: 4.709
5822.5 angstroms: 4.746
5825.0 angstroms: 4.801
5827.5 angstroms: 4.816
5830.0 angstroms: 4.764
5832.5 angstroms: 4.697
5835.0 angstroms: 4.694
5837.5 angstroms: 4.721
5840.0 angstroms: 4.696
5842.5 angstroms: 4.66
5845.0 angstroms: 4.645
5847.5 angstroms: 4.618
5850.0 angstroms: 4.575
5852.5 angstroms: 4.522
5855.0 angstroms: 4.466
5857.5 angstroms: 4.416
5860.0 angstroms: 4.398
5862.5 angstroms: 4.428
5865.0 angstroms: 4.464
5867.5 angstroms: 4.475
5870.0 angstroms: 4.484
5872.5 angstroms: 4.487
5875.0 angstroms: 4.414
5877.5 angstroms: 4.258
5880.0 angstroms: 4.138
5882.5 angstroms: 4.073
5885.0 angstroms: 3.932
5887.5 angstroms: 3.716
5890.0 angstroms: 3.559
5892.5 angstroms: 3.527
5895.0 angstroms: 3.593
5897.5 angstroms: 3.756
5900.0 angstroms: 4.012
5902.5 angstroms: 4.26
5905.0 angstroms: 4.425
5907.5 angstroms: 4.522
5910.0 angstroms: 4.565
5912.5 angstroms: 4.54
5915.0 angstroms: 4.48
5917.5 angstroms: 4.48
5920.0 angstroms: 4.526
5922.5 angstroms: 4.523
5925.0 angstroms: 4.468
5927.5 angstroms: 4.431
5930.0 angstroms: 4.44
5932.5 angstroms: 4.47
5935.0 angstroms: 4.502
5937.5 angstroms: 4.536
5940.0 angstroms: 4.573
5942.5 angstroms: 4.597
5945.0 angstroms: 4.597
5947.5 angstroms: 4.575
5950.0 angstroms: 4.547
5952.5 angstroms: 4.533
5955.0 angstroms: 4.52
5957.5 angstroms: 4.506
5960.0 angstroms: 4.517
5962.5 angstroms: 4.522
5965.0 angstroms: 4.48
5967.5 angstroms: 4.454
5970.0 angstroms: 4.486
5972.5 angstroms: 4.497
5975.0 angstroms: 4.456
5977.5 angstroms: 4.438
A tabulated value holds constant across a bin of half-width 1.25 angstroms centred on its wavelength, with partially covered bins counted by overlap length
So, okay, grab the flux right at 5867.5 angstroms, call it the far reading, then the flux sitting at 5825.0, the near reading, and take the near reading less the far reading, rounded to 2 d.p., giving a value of 0.33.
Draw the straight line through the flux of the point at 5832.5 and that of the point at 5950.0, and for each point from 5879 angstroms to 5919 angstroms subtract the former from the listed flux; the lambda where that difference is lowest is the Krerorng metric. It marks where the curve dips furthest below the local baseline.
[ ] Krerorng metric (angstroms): 5892.5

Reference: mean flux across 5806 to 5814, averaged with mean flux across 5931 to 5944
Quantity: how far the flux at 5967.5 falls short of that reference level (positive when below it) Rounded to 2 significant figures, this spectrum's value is 0.18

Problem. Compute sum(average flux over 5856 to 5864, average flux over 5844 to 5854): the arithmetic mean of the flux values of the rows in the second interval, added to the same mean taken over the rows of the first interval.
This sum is 9.00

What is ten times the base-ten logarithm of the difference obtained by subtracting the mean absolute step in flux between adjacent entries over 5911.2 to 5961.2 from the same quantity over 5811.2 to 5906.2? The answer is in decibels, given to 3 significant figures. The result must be -13.5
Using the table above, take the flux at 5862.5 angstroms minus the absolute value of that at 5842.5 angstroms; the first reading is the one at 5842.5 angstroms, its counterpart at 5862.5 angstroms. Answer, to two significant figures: -0.23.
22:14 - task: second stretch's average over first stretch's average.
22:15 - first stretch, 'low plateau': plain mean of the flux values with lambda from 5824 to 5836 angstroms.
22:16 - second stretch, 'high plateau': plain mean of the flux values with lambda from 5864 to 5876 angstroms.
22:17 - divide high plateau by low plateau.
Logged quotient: 0.94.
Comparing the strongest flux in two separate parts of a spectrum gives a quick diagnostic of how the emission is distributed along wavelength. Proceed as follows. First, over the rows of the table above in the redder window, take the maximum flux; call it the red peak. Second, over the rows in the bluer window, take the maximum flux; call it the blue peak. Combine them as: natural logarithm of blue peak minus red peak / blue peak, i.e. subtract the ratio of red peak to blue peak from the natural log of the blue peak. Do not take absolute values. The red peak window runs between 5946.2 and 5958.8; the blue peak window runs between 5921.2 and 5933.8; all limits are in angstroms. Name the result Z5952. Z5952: 0.50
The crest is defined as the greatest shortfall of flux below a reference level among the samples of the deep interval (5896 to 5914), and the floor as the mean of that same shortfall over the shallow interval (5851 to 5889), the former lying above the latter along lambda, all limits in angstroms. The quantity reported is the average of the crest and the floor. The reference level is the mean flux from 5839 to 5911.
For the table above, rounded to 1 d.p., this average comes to 0.2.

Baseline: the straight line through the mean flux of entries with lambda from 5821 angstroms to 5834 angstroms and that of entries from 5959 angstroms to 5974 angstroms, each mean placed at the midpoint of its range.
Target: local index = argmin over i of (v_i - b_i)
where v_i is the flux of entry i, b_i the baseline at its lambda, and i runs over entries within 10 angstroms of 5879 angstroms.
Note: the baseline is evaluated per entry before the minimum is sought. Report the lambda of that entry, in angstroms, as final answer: 5887.5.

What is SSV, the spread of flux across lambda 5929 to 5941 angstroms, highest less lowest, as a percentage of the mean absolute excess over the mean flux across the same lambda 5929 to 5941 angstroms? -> 331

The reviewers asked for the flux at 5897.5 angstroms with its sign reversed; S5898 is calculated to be -3.8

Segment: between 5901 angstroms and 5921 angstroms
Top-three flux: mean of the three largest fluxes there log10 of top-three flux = 0.657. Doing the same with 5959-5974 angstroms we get 0.654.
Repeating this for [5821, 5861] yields 0.681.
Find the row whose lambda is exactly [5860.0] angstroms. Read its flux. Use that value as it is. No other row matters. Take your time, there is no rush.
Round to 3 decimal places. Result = 4.398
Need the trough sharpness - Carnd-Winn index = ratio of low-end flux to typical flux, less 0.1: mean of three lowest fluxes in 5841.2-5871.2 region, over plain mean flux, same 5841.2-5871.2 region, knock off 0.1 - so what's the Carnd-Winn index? 0.878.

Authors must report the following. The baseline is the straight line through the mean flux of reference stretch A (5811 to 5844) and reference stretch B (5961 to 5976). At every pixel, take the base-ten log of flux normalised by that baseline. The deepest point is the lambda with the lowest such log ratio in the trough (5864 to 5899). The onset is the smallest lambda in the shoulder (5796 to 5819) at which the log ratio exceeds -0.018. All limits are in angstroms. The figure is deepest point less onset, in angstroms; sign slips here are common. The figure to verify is 92.5 angstroms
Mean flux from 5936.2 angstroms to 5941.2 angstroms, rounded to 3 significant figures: 4.55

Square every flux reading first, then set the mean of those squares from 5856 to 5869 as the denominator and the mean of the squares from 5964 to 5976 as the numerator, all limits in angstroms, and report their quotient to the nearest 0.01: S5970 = 1.02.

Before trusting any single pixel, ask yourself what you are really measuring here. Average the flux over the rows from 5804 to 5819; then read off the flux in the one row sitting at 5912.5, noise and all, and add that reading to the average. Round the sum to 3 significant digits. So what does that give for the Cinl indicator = 9.26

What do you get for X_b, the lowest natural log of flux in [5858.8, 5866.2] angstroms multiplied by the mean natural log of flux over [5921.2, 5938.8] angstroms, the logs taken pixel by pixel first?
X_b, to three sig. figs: 2.22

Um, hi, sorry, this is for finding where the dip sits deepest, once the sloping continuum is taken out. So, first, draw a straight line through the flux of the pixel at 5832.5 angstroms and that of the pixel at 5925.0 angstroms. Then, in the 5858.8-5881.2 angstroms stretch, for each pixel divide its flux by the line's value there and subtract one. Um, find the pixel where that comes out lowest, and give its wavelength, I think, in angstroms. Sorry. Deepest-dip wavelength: 5880.0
